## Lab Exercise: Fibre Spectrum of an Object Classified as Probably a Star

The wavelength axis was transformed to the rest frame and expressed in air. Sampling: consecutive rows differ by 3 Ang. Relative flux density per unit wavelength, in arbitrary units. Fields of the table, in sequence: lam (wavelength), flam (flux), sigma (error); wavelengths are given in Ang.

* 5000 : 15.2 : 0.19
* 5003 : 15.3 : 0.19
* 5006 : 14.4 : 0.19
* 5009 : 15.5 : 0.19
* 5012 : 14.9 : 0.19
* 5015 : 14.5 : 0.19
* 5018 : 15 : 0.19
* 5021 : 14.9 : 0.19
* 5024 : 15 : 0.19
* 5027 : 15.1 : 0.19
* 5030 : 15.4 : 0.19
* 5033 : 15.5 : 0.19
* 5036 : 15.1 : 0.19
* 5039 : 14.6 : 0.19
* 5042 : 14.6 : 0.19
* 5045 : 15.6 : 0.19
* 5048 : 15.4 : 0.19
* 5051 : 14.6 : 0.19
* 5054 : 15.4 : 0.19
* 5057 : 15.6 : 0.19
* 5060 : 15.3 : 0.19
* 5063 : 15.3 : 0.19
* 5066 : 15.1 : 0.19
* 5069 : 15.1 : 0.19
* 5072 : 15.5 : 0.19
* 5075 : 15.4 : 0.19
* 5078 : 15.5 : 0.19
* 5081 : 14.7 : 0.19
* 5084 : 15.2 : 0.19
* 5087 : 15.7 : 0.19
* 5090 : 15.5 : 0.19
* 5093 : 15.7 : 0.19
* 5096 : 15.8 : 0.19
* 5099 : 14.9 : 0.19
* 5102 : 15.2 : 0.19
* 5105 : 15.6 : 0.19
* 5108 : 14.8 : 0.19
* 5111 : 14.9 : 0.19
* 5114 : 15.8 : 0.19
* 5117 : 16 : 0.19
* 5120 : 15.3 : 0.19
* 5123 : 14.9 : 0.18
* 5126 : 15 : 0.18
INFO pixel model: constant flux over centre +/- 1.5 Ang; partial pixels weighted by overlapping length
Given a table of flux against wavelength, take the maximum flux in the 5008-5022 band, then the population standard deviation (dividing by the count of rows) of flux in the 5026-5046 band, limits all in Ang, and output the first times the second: 5.8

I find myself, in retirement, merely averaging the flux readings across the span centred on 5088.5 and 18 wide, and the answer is 15.4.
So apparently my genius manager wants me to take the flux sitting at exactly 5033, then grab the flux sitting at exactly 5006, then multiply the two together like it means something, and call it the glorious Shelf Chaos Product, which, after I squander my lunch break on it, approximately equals 223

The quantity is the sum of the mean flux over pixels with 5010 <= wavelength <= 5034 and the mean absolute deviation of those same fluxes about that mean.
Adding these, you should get 15.3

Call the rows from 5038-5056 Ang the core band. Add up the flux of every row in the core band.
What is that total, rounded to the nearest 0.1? 90.2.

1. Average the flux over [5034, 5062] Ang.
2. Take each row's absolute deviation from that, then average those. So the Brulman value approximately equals 0.363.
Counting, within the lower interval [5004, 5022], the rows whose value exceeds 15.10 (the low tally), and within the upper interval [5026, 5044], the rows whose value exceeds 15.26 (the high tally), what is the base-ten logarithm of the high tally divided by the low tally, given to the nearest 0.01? 0.30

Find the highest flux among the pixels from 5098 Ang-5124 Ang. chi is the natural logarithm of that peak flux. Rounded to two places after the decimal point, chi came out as 2.77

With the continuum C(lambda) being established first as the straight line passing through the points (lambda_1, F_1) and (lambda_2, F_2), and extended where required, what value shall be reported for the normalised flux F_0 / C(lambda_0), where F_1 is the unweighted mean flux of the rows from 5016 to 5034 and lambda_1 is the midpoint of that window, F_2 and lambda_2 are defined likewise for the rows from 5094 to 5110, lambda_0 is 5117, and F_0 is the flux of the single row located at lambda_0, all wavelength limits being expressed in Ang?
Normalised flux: 1.05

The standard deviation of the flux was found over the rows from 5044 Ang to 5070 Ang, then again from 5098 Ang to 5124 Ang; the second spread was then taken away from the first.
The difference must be -0.13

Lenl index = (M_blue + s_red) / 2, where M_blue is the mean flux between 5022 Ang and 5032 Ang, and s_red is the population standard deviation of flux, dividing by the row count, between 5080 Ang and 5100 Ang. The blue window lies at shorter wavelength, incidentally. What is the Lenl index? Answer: 7.78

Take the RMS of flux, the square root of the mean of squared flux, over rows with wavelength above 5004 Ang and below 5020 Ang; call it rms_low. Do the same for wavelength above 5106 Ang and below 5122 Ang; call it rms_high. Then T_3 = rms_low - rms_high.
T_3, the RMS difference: -0.50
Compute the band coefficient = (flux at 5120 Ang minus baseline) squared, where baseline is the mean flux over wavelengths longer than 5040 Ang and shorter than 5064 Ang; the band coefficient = 0.01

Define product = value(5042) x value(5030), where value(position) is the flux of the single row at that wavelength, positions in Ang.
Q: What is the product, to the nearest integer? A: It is 225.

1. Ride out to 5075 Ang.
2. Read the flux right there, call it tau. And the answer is 15.4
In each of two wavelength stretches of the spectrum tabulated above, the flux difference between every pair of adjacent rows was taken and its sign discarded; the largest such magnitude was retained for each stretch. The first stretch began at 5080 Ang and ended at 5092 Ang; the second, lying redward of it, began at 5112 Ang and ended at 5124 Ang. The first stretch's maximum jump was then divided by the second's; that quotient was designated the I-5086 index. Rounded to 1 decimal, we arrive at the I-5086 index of 0.7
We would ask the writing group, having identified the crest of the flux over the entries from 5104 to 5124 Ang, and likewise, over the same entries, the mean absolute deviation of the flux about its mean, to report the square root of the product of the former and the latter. 2.54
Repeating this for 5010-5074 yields 2.09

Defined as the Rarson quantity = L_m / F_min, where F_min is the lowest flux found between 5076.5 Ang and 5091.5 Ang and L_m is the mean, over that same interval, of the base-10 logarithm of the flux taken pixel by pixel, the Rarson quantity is 0.0806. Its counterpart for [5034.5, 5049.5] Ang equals 0.0807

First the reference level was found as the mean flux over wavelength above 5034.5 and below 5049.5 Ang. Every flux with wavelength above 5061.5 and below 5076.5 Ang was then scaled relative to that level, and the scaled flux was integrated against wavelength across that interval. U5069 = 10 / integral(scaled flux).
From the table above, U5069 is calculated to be 0.657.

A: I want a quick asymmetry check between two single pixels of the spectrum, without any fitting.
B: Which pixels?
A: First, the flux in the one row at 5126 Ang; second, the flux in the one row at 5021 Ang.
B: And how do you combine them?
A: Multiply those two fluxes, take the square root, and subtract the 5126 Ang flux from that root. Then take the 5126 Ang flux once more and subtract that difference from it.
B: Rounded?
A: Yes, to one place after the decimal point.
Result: 15.1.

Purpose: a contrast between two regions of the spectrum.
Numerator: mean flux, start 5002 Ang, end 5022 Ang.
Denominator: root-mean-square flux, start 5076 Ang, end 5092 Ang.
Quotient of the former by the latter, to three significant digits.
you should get 0.974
